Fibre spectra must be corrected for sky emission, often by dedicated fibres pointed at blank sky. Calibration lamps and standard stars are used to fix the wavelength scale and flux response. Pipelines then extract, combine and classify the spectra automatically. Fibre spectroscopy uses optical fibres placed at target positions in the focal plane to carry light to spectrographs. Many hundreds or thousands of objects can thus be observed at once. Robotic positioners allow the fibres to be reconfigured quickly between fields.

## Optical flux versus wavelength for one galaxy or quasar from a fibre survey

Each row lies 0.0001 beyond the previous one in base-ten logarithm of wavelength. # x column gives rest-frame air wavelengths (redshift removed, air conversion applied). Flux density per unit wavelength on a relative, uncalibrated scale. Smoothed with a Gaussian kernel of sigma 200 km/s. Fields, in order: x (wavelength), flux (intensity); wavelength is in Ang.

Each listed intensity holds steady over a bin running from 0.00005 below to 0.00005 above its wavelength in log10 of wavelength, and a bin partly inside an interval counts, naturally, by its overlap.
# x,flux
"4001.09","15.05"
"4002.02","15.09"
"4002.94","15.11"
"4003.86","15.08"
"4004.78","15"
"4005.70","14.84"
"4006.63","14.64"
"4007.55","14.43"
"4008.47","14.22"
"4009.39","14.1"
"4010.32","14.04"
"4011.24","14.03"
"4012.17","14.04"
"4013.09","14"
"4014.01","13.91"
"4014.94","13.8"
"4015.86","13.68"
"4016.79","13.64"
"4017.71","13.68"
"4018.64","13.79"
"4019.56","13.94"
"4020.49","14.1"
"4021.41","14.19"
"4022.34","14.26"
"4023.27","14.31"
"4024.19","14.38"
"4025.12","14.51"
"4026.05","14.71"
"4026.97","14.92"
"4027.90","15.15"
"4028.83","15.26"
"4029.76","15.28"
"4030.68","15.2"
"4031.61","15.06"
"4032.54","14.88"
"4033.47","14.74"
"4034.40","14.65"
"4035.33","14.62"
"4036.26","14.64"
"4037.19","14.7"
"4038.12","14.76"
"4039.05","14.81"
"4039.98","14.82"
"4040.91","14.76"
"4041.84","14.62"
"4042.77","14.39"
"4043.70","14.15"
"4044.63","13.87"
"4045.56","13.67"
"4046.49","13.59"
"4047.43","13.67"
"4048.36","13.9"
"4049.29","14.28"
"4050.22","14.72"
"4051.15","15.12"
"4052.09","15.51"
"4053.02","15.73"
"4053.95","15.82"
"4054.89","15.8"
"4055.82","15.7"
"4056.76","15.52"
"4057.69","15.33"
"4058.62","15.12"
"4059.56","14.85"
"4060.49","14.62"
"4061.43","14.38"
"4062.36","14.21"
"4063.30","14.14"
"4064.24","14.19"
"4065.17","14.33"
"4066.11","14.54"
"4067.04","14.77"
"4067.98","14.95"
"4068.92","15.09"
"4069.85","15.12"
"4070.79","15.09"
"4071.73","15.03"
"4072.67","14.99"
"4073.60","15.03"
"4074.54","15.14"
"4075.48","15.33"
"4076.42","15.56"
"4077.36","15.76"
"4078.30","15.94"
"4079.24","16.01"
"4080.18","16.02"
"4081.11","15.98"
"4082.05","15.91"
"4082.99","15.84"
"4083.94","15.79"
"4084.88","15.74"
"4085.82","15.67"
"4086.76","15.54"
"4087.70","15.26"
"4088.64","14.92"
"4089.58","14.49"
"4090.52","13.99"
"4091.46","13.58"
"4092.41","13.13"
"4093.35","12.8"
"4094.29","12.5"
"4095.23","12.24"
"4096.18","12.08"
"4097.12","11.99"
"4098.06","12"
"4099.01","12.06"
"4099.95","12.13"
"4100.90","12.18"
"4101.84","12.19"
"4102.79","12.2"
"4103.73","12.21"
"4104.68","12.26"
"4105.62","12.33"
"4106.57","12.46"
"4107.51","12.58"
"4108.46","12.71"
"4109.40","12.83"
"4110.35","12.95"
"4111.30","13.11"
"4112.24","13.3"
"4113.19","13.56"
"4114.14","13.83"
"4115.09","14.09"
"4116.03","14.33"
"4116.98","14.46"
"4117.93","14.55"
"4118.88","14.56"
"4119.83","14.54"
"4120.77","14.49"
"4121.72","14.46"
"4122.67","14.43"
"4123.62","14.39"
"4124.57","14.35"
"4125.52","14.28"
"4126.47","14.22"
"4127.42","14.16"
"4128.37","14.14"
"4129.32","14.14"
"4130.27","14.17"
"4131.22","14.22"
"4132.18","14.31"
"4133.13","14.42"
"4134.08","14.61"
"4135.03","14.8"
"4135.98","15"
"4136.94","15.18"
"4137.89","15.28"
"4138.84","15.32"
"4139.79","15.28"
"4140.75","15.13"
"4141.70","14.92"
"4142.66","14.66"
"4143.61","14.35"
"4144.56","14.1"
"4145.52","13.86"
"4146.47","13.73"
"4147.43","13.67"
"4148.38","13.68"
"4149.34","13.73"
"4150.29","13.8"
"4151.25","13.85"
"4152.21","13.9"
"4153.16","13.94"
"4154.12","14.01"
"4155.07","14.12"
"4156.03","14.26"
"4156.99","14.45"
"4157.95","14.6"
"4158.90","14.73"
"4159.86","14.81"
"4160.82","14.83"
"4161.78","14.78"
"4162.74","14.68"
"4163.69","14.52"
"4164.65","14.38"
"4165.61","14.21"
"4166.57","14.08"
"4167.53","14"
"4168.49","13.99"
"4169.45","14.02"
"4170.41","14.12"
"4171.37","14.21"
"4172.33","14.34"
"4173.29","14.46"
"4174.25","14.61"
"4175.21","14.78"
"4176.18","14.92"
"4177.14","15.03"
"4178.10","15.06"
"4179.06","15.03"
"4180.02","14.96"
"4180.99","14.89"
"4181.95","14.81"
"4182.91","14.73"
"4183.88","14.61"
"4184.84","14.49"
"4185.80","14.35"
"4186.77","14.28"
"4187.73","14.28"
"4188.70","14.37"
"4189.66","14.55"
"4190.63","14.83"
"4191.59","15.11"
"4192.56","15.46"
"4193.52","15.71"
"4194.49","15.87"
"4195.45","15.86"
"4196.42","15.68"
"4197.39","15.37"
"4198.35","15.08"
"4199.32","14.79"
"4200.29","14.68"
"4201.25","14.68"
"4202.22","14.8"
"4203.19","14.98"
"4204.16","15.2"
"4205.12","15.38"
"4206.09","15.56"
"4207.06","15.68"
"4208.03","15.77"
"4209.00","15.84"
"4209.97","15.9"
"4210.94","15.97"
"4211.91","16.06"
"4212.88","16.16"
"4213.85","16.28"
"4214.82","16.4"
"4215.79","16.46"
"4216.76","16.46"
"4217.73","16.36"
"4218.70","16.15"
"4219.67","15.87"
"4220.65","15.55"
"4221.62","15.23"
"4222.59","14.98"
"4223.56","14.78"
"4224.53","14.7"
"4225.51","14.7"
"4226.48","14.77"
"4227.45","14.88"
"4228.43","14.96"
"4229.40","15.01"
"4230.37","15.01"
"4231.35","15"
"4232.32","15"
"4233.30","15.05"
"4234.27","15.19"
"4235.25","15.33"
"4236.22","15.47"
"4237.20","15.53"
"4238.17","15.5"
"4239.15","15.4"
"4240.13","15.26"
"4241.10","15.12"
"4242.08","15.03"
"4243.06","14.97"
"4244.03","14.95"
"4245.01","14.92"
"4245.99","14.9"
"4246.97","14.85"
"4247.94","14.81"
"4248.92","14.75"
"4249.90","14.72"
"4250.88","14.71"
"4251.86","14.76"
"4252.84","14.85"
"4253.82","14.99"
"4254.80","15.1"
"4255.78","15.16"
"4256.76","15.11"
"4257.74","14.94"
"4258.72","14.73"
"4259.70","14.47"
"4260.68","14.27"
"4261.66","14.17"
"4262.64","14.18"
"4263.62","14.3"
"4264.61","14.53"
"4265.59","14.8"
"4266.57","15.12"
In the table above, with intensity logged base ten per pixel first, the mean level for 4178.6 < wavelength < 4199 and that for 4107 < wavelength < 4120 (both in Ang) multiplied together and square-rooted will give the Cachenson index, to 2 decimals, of 1.15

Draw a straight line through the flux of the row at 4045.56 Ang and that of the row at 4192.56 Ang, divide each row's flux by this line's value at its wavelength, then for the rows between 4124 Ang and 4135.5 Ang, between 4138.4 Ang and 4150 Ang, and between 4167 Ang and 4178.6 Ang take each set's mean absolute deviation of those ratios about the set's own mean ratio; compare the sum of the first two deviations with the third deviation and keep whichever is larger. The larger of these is 0.050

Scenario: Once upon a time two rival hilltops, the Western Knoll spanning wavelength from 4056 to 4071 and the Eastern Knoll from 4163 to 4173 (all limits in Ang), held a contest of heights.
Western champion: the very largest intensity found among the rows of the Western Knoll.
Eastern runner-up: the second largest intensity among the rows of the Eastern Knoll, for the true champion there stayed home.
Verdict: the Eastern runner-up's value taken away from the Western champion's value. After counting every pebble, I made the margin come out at 1.1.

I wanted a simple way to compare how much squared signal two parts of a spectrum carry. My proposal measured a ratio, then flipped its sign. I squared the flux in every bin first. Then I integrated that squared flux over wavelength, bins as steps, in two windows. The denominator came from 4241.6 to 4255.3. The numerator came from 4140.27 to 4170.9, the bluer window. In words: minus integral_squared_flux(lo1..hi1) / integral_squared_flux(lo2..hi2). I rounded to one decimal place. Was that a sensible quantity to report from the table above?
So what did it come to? -2.1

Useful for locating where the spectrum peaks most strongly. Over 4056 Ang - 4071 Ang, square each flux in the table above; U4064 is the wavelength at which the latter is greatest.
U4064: 4056.76 Ang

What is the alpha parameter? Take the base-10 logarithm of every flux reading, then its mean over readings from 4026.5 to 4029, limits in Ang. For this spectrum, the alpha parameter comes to 1.18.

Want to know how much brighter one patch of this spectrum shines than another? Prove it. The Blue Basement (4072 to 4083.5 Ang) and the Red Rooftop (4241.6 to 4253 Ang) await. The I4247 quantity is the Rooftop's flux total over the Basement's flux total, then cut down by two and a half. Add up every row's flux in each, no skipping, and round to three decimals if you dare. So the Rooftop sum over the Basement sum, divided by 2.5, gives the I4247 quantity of 0.380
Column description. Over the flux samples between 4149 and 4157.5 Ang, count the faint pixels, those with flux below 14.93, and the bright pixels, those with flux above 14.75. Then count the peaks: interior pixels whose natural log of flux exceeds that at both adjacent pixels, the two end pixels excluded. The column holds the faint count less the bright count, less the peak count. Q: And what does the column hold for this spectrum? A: 9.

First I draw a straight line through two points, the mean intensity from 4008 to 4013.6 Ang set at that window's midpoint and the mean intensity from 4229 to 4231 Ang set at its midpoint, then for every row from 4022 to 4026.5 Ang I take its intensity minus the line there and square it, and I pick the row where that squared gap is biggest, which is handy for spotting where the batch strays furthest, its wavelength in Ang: 4026.05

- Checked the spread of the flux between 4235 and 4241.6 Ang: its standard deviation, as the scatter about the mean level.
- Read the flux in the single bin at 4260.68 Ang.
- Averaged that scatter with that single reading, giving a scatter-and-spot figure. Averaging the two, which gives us 7.2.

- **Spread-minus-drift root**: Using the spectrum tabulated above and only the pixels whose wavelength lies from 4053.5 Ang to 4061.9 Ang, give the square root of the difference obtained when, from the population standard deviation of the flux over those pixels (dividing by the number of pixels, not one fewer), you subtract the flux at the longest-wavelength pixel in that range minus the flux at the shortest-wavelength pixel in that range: 1.4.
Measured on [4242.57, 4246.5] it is 0.3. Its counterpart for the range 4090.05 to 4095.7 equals 1.5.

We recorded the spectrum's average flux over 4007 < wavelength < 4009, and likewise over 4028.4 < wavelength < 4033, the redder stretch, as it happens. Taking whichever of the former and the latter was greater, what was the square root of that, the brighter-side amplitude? 3.891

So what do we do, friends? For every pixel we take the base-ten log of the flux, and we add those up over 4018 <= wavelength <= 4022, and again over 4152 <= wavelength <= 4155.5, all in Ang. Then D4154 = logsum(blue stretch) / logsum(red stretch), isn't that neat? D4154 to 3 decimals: 1.000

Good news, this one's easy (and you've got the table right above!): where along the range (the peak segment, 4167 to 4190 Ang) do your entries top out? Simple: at 4178.10 Ang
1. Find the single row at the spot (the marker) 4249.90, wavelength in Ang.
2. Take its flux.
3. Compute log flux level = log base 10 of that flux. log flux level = 1.17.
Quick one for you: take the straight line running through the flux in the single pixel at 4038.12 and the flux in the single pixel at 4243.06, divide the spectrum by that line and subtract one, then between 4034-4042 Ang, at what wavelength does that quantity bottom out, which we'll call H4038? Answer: 4041.84 Ang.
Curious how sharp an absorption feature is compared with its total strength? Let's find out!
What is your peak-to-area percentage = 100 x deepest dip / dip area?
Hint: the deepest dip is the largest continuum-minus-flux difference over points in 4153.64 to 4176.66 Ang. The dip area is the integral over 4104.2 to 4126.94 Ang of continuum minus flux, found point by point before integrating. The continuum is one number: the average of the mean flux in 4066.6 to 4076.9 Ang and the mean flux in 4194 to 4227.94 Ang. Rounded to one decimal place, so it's 3.6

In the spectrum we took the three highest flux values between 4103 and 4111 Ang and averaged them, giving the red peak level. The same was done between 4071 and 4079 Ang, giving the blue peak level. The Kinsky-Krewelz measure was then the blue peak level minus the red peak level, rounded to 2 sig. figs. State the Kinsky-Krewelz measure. 2.9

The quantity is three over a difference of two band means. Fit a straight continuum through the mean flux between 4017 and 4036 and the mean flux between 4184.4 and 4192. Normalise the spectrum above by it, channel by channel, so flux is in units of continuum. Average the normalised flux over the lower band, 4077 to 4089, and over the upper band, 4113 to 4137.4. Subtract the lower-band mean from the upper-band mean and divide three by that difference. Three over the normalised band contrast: -33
